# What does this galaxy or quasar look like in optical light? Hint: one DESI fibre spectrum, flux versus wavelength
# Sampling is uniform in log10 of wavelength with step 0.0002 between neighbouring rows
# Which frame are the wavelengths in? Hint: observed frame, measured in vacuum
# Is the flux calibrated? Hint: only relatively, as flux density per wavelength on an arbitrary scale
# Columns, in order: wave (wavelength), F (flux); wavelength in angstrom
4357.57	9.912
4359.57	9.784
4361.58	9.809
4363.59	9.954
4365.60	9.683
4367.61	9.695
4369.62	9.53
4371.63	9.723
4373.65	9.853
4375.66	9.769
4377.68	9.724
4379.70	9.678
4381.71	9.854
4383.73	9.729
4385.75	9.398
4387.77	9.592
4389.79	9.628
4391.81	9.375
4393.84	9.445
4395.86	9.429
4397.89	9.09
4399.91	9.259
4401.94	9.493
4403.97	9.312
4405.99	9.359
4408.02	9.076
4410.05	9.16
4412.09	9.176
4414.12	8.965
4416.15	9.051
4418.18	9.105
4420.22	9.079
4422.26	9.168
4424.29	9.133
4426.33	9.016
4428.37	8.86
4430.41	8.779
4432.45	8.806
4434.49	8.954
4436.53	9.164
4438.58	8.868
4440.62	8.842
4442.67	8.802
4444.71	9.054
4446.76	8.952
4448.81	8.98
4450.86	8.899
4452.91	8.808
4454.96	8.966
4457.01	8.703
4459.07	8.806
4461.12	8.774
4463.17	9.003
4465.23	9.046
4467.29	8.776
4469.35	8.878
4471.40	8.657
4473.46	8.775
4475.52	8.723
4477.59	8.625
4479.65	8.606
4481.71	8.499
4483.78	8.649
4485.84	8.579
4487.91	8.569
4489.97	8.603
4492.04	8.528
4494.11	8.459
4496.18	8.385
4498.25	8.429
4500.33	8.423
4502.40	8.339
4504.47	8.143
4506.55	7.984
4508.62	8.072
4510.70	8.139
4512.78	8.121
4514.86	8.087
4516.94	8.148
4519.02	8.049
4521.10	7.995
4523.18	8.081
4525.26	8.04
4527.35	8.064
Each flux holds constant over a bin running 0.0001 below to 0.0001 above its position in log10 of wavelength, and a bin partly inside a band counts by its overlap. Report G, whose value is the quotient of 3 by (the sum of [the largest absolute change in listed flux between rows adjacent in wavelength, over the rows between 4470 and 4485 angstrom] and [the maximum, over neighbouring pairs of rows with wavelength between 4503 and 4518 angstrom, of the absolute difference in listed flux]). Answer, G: 9.7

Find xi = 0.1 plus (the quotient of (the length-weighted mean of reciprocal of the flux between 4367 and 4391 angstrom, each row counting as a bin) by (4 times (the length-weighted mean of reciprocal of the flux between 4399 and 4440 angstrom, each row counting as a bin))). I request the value 0.335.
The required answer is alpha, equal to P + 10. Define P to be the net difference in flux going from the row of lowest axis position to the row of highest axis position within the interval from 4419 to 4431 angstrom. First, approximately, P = -0.30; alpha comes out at 9.70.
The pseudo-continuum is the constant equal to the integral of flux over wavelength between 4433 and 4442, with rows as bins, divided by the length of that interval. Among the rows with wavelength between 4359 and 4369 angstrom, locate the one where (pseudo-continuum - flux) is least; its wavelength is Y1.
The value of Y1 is 4363.59 angstrom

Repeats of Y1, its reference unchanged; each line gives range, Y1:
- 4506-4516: 4510.70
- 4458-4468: 4465.23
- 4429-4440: 4436.53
